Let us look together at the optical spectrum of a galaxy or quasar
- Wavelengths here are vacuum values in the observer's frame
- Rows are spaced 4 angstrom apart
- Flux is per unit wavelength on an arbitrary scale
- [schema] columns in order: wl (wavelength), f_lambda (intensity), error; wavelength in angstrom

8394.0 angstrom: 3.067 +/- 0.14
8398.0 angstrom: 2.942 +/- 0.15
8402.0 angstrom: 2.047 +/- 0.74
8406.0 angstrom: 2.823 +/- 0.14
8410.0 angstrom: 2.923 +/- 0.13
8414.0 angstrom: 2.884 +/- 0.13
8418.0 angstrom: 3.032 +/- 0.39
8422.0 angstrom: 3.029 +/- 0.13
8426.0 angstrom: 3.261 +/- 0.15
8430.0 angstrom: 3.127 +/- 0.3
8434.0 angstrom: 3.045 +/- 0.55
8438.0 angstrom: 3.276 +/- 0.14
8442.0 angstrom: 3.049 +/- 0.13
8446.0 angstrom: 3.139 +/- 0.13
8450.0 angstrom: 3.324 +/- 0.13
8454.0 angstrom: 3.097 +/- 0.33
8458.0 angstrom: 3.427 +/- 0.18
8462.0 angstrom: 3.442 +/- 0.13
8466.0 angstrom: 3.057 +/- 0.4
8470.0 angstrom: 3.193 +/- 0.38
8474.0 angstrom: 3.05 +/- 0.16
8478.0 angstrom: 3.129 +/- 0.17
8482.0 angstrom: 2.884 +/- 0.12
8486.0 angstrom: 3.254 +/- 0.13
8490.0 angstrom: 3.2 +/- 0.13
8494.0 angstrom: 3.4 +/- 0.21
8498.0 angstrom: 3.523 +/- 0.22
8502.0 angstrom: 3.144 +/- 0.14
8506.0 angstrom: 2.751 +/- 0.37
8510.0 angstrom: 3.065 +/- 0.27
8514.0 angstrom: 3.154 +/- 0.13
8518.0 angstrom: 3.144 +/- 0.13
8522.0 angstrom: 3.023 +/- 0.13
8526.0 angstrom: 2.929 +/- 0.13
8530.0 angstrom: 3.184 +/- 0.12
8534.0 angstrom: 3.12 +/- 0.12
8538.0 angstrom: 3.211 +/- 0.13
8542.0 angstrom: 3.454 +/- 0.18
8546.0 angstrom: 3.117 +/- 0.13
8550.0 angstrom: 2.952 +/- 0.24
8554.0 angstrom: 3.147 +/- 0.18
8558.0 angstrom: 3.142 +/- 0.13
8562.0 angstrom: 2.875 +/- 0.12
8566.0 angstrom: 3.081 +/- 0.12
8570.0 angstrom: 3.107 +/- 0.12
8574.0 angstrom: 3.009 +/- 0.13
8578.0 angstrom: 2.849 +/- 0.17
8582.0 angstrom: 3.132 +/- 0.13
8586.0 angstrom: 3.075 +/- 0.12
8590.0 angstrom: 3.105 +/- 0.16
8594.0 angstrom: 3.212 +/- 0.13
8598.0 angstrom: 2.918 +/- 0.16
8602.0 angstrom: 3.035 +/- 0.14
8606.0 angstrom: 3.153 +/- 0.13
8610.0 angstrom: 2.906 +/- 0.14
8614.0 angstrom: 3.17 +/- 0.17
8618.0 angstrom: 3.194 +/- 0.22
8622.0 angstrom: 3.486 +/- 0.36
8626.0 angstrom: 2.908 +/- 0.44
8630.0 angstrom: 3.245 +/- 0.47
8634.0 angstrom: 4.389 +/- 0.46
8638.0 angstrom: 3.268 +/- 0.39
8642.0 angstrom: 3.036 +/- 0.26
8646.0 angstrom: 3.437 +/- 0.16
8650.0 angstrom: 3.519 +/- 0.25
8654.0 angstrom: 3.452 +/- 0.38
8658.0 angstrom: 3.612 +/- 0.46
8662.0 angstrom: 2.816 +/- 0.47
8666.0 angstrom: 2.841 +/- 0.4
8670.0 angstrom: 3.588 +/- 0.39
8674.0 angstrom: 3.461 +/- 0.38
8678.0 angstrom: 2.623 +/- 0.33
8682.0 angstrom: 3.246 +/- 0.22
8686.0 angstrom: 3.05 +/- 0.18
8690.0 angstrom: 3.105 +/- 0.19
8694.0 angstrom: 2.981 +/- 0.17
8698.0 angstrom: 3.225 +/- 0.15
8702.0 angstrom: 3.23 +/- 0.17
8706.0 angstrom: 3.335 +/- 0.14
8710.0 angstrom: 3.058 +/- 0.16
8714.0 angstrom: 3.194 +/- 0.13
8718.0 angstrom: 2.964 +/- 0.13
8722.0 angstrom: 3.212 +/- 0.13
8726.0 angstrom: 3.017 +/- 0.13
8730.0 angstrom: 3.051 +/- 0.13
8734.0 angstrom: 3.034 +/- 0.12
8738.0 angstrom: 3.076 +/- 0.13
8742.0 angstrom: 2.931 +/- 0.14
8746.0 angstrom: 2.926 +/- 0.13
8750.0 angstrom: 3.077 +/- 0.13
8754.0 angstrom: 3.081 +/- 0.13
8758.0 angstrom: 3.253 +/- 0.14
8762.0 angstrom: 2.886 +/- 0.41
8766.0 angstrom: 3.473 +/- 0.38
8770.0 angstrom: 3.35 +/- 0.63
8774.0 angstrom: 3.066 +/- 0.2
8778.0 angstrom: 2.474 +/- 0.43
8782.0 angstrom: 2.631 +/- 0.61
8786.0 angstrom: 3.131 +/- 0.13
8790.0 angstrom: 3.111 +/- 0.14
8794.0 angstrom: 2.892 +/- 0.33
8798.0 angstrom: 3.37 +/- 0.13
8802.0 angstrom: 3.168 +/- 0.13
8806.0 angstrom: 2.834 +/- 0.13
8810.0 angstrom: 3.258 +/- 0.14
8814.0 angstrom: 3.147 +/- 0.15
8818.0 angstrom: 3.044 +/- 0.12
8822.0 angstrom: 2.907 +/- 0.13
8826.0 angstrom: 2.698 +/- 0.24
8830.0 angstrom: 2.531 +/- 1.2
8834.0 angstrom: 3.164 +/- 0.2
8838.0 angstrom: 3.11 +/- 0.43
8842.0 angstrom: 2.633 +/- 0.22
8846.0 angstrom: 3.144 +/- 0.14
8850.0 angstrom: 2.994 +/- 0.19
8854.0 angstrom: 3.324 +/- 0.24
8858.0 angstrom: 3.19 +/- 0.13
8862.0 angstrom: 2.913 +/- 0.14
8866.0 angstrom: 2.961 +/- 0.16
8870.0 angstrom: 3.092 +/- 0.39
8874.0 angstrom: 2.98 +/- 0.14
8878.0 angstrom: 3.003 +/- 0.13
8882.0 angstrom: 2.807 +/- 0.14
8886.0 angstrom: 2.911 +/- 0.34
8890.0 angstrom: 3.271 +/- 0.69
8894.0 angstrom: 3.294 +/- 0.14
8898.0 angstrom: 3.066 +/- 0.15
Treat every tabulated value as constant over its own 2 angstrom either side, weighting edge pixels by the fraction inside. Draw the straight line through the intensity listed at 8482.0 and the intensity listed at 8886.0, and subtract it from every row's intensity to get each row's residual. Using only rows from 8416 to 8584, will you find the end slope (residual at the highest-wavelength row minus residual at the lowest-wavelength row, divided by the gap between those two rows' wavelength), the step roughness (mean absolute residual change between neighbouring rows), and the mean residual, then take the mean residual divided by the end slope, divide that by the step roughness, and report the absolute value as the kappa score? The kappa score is 2554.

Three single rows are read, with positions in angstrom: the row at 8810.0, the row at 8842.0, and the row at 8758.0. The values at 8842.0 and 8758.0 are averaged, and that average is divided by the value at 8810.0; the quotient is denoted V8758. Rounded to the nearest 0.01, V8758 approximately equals 0.90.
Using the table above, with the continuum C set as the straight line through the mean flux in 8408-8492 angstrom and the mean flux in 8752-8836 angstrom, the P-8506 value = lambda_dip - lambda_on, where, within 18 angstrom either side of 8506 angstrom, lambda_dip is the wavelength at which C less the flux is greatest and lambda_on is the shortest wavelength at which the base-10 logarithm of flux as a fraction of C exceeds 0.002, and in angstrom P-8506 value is 16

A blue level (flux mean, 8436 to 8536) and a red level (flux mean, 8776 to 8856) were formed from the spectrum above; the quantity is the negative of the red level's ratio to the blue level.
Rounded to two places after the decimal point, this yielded -0.94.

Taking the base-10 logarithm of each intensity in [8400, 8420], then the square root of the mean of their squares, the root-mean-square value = 0.438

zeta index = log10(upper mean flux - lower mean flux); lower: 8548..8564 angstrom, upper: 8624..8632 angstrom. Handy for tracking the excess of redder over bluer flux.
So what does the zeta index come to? -1.32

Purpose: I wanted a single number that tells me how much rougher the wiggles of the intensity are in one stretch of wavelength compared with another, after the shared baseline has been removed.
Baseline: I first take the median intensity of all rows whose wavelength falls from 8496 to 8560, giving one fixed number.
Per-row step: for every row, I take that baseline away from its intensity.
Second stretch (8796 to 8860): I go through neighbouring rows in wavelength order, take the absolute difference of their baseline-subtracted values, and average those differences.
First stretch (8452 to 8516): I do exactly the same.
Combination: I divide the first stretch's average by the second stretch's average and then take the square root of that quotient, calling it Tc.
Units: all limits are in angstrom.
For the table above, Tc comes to 0.90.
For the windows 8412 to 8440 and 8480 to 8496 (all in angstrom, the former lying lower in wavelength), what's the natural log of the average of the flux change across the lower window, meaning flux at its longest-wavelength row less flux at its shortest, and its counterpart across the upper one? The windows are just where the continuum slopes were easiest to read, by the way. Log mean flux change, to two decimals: -0.79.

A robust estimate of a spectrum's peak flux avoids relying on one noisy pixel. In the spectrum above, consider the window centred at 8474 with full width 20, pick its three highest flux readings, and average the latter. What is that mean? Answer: 3.13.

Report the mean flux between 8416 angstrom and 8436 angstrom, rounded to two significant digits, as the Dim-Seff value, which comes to 3.1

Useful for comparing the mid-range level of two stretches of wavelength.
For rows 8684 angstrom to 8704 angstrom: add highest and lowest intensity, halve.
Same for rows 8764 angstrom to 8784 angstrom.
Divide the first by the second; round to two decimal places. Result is 1.04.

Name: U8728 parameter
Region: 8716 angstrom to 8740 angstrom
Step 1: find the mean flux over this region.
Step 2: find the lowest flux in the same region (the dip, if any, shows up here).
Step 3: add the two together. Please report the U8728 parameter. 6.02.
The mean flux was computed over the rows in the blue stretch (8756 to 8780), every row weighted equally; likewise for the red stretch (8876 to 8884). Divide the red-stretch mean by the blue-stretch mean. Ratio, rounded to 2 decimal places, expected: 0.94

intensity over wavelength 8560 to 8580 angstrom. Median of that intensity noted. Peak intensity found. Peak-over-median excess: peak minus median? 0.098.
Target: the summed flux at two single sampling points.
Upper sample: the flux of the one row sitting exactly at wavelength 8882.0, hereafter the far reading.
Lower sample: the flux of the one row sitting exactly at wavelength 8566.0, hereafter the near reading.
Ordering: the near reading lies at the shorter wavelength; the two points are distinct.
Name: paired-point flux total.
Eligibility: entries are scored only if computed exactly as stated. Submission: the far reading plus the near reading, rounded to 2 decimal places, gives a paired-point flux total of 5.89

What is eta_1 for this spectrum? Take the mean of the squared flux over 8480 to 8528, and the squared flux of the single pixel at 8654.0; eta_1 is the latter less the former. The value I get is 2.1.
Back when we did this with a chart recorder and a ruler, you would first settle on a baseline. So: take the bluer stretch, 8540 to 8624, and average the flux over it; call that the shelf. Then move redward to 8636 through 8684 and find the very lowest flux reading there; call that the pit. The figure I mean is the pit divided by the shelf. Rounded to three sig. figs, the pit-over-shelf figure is 0.846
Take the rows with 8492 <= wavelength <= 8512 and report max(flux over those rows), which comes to 3.523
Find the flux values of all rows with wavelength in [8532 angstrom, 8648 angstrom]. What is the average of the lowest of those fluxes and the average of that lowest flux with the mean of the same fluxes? 2.928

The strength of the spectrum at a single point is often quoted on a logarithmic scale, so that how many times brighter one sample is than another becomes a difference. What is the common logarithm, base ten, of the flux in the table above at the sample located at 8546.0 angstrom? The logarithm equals 0.494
